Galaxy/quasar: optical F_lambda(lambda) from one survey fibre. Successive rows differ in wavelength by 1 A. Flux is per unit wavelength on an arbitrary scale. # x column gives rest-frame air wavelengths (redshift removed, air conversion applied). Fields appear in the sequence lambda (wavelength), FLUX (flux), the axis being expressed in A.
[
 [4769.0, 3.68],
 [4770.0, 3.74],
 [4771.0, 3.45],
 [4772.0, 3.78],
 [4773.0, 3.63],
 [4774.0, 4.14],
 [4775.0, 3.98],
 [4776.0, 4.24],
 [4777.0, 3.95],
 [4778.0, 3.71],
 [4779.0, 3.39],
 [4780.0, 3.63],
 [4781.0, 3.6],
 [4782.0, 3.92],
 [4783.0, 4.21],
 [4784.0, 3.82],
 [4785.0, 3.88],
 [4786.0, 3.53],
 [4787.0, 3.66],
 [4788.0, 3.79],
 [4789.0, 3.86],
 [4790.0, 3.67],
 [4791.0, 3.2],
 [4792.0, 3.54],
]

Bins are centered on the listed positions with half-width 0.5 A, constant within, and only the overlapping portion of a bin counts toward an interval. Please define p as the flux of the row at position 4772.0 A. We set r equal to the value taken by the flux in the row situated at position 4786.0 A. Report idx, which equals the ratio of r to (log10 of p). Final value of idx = 6.1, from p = 3.78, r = 3.53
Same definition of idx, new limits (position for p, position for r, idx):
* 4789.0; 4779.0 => 5.8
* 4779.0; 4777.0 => 7.5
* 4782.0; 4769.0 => 6.2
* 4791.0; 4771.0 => 6.8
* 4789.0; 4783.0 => 7.2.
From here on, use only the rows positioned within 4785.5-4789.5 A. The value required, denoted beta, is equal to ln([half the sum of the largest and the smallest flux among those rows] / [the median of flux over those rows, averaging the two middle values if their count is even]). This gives -0.008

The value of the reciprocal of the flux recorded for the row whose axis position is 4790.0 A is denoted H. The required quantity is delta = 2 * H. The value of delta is 0.54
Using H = 0.272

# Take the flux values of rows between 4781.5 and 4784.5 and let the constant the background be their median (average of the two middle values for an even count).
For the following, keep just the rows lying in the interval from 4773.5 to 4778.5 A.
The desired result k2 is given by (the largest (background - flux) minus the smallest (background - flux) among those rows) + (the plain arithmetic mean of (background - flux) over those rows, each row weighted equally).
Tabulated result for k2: 0.45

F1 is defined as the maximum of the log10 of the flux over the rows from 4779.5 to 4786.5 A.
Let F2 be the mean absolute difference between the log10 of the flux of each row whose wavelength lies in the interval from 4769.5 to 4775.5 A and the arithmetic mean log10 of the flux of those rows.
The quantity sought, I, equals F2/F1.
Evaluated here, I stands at 0.033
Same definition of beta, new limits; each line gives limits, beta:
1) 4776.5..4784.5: 0.009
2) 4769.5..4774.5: 0.015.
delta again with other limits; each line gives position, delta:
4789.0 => 0.52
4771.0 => 0.58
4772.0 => 0.53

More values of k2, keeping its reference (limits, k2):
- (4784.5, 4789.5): 0.53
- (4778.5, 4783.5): 0.99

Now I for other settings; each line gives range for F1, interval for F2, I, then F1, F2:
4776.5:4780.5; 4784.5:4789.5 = 0.023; 0.60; 0.014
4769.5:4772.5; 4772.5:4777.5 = 0.031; 0.58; 0.018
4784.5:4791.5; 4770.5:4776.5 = 0.048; 0.59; 0.028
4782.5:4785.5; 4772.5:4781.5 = 0.044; 0.62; 0.027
